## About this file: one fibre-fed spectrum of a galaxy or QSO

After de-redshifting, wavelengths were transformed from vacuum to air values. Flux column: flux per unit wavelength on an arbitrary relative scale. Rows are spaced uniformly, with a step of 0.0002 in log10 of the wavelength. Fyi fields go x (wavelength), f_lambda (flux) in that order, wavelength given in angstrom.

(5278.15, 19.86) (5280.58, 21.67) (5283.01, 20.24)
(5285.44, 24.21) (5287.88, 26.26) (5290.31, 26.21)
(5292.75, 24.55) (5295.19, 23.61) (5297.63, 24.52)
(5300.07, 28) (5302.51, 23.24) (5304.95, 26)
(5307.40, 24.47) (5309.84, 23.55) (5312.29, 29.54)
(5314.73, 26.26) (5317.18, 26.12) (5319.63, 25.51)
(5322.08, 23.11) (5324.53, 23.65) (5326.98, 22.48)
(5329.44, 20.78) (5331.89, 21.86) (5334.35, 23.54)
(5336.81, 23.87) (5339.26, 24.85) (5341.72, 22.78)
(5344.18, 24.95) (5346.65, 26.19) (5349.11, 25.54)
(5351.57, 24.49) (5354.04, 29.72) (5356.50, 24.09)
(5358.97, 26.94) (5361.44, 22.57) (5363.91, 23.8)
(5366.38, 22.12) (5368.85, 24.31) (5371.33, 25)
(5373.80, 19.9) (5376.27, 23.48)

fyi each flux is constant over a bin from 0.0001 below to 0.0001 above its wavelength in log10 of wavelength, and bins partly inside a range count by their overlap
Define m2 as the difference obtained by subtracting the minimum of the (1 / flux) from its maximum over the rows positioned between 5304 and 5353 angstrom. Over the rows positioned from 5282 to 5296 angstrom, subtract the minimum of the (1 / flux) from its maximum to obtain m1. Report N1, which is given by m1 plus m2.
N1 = 0.026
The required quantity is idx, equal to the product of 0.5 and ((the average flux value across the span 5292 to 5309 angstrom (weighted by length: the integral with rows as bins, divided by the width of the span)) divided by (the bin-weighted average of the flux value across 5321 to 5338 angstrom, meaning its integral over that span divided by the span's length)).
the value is 0.55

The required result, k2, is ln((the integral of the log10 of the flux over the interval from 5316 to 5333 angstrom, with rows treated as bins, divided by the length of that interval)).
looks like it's 0.313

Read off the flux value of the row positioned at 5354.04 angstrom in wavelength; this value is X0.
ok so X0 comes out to 29.72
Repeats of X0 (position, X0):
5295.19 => 23.61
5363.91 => 23.8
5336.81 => 23.87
